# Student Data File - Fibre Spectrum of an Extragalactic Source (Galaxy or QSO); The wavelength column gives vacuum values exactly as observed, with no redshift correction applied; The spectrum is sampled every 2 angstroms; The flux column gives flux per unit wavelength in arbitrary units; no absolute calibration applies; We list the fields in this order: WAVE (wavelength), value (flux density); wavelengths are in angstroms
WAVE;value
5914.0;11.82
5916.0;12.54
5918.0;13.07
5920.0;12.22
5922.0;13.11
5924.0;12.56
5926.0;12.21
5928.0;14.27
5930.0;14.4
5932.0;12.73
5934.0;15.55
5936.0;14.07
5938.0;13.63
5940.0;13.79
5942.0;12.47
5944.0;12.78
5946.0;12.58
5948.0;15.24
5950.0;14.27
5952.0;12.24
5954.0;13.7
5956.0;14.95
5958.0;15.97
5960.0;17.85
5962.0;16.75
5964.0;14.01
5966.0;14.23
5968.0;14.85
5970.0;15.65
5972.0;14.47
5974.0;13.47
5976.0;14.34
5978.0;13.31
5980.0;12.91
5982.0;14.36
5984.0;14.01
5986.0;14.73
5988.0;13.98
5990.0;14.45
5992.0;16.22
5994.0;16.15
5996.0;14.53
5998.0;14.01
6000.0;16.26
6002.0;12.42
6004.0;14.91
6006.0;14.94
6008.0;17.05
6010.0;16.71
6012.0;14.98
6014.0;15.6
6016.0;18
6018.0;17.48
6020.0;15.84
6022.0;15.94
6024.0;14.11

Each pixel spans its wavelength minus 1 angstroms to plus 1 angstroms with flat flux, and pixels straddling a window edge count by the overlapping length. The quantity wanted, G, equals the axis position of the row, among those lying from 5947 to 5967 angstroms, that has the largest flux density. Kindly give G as 5960.0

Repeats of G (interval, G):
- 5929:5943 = 5934.0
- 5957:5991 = 5960.0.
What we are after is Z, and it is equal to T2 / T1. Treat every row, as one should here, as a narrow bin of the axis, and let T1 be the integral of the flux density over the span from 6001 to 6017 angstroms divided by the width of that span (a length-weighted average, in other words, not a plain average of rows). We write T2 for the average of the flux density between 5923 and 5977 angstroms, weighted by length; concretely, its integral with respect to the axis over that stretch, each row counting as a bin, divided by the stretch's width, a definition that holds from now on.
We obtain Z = 0.91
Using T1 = 15.58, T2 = 14.2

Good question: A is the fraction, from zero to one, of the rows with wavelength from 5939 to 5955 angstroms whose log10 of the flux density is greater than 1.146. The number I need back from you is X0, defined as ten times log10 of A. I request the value -6.0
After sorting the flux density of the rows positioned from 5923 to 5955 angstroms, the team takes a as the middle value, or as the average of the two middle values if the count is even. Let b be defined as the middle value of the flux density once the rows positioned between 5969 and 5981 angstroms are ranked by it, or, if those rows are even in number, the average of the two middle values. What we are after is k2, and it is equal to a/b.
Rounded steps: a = 13.7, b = 13.9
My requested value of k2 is 0.98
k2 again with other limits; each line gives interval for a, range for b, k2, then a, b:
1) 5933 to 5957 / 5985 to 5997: 0.94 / 13.7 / 14.6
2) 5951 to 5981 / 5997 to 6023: 0.91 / 14.3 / 15.8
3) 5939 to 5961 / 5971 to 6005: 0.96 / 13.8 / 14.4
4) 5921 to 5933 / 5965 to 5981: 0.90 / 12.9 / 14.3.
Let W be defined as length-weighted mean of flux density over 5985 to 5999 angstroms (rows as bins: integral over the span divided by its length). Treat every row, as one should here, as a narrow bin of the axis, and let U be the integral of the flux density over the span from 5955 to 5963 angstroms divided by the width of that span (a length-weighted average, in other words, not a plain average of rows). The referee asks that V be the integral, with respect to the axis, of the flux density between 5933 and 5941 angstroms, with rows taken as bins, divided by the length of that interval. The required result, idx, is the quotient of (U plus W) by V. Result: 2.2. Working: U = 16.4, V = 14.3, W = 14.9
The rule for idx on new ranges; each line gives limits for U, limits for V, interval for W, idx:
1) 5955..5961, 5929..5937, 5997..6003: 2.1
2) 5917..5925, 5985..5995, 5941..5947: 1.7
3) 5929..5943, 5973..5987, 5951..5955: 1.9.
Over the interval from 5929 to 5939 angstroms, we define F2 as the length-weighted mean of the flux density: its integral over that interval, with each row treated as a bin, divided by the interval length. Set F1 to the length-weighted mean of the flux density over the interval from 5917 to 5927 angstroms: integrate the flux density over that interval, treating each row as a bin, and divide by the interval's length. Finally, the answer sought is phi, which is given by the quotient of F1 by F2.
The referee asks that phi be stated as 0.90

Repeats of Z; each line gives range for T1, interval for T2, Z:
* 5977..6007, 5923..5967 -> 0.97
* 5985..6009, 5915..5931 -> 0.87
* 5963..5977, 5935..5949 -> 0.94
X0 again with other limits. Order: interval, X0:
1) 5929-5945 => -4.3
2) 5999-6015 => -0.6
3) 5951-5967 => -1.2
